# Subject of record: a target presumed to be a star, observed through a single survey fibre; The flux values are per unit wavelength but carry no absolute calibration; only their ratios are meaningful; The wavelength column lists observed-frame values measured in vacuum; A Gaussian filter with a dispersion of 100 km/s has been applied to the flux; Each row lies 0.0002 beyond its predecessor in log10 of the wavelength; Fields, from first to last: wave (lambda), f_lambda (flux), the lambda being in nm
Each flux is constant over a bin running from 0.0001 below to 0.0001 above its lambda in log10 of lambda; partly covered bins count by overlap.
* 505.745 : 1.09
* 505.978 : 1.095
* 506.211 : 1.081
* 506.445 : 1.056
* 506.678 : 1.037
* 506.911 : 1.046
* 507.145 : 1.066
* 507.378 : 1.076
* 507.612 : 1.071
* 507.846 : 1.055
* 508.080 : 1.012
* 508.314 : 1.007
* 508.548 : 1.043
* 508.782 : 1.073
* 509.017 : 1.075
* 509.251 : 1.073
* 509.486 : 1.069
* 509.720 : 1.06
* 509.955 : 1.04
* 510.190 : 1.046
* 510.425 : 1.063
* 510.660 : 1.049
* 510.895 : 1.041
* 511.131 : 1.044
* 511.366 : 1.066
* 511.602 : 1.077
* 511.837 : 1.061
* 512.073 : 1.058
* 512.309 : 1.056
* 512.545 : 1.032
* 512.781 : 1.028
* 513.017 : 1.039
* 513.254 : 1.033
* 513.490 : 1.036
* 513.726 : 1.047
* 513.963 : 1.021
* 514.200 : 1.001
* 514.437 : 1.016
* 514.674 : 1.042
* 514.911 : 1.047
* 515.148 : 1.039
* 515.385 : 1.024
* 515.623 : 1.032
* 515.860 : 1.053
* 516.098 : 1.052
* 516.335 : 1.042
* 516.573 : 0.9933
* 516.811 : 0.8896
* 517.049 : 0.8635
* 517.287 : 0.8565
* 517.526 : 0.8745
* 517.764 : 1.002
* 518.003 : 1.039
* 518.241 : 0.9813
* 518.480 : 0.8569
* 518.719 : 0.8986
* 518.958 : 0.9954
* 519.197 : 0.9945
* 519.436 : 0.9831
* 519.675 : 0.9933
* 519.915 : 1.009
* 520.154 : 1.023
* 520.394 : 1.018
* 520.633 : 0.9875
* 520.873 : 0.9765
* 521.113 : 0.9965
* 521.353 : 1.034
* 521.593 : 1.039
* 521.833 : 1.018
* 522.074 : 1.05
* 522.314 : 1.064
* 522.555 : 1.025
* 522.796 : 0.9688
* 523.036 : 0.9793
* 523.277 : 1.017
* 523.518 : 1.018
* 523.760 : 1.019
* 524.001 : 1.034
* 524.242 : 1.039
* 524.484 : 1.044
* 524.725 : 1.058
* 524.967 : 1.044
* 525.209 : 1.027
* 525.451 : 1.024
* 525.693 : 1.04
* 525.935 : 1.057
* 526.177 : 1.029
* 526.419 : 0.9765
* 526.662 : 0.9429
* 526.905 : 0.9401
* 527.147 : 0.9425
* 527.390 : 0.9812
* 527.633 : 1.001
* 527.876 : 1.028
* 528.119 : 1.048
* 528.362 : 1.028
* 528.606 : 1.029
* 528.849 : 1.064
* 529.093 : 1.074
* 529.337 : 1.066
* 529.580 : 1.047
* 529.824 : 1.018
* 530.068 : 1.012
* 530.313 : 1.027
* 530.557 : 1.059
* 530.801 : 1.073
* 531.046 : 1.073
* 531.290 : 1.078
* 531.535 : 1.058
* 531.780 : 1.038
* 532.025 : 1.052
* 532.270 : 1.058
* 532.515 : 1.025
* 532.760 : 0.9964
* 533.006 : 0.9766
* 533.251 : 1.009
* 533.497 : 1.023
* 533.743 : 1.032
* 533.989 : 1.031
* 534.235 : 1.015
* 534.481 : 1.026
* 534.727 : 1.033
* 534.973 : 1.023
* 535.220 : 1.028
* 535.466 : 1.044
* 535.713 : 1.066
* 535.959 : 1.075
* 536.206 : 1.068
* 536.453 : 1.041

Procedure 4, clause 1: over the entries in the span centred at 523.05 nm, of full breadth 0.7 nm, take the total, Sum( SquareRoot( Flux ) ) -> 2.98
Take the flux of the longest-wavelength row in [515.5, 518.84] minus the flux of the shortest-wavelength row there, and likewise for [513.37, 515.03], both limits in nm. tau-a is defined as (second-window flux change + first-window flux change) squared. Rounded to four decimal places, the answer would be 0.0150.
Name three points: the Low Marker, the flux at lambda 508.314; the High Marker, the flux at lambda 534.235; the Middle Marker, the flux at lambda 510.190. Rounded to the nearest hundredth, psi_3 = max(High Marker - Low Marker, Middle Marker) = 1.05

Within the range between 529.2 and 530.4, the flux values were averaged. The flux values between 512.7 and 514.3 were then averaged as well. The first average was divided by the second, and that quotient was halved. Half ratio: 0.502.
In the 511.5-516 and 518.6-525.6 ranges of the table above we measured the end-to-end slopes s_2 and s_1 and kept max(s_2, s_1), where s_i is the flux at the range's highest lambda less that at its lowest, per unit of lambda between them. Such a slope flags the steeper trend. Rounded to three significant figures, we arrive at 0.0186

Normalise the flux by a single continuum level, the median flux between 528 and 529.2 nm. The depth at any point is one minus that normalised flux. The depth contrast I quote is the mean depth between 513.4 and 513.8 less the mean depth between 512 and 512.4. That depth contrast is 0.015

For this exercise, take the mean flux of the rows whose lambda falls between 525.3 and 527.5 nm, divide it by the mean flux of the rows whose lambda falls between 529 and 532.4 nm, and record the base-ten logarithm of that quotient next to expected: -0.025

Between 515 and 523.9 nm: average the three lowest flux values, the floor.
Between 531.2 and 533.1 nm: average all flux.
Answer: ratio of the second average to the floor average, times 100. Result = 121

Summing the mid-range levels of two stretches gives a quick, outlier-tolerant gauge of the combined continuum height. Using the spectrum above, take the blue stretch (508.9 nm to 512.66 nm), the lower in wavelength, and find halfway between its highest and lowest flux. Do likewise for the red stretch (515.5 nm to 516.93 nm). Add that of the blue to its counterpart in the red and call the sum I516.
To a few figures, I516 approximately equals 2.026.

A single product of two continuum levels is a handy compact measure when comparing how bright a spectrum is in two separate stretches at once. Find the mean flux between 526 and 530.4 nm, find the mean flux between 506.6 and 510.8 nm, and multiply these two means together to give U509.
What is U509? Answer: 1.07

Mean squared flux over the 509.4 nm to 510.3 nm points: 1.11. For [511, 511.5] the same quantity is 1.11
